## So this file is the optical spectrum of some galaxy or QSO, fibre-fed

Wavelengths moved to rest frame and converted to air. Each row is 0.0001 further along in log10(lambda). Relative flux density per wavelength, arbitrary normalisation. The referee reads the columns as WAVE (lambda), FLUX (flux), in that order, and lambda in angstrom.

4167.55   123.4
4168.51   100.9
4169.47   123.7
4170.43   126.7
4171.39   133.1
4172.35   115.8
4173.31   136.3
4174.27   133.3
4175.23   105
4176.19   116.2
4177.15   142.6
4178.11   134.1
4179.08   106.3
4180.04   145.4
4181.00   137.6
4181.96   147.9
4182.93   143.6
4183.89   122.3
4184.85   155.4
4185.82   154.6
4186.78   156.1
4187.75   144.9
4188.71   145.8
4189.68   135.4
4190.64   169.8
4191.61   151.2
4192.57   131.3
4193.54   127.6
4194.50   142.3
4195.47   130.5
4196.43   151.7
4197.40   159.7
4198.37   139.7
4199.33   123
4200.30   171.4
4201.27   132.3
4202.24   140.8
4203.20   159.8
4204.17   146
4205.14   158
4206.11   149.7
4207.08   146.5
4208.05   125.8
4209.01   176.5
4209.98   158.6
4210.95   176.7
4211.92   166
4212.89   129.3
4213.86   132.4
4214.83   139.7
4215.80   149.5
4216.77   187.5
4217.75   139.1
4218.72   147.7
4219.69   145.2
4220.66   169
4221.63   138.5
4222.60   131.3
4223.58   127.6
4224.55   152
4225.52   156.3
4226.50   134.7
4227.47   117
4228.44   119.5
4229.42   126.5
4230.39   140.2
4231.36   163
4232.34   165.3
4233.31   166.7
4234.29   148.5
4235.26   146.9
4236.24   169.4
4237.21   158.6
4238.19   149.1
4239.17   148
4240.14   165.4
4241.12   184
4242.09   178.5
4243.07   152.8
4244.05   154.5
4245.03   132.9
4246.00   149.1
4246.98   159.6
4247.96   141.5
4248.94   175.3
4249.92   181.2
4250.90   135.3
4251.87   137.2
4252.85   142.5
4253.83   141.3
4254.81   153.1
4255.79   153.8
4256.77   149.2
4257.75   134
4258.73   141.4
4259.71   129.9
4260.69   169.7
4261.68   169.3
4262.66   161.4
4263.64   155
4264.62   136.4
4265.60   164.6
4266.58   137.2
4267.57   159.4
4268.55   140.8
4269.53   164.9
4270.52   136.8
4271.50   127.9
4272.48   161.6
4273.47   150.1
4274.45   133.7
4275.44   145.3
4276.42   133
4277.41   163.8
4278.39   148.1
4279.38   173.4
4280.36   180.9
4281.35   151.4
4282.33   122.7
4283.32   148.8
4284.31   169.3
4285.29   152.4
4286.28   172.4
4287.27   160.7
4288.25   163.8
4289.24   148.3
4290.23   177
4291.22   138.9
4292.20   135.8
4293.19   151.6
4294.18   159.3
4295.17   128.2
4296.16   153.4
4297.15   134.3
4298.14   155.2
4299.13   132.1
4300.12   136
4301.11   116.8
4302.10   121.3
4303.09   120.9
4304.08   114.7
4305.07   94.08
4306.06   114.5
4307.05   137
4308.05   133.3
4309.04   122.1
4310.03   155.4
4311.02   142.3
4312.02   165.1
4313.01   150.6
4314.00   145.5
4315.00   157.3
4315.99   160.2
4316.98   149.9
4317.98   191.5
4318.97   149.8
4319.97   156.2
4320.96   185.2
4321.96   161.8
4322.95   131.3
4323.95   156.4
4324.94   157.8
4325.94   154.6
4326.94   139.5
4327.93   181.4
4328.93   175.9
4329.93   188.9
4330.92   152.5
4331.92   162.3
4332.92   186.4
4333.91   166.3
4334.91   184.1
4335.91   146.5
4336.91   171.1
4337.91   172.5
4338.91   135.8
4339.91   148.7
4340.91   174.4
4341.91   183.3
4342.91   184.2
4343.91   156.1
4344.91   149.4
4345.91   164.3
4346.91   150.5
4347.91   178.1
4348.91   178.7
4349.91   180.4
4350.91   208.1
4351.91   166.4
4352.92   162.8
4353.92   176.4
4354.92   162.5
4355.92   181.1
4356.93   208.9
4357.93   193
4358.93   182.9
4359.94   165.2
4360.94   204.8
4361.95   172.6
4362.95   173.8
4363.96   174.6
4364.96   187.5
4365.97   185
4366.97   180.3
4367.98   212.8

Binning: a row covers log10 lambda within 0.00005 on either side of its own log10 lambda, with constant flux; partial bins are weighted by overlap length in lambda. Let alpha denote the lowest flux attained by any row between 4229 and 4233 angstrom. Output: 126.5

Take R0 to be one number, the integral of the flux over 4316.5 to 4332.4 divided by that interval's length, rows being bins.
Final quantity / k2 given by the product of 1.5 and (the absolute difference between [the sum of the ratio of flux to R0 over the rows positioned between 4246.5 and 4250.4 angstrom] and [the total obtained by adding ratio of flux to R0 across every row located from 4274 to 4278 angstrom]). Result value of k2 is 0.8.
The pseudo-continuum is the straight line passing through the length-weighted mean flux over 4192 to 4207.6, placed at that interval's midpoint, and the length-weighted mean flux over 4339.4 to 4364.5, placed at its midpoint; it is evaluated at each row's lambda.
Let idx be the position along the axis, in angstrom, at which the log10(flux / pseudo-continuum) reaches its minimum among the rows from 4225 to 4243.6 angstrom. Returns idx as 4227.47 angstrom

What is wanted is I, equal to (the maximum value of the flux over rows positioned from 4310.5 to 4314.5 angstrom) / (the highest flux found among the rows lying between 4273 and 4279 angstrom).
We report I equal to 1.01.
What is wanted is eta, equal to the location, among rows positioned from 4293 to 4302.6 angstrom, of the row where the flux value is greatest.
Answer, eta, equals 4294.18 angstrom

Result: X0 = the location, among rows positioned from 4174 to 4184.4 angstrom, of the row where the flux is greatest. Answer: 4181.96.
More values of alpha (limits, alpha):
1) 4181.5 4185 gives 122.3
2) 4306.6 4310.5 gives 122.1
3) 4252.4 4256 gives 141.3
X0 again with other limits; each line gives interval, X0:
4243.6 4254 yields 4249.92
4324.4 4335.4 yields 4329.93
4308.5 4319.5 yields 4317.98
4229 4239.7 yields 4236.24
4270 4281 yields 4280.36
